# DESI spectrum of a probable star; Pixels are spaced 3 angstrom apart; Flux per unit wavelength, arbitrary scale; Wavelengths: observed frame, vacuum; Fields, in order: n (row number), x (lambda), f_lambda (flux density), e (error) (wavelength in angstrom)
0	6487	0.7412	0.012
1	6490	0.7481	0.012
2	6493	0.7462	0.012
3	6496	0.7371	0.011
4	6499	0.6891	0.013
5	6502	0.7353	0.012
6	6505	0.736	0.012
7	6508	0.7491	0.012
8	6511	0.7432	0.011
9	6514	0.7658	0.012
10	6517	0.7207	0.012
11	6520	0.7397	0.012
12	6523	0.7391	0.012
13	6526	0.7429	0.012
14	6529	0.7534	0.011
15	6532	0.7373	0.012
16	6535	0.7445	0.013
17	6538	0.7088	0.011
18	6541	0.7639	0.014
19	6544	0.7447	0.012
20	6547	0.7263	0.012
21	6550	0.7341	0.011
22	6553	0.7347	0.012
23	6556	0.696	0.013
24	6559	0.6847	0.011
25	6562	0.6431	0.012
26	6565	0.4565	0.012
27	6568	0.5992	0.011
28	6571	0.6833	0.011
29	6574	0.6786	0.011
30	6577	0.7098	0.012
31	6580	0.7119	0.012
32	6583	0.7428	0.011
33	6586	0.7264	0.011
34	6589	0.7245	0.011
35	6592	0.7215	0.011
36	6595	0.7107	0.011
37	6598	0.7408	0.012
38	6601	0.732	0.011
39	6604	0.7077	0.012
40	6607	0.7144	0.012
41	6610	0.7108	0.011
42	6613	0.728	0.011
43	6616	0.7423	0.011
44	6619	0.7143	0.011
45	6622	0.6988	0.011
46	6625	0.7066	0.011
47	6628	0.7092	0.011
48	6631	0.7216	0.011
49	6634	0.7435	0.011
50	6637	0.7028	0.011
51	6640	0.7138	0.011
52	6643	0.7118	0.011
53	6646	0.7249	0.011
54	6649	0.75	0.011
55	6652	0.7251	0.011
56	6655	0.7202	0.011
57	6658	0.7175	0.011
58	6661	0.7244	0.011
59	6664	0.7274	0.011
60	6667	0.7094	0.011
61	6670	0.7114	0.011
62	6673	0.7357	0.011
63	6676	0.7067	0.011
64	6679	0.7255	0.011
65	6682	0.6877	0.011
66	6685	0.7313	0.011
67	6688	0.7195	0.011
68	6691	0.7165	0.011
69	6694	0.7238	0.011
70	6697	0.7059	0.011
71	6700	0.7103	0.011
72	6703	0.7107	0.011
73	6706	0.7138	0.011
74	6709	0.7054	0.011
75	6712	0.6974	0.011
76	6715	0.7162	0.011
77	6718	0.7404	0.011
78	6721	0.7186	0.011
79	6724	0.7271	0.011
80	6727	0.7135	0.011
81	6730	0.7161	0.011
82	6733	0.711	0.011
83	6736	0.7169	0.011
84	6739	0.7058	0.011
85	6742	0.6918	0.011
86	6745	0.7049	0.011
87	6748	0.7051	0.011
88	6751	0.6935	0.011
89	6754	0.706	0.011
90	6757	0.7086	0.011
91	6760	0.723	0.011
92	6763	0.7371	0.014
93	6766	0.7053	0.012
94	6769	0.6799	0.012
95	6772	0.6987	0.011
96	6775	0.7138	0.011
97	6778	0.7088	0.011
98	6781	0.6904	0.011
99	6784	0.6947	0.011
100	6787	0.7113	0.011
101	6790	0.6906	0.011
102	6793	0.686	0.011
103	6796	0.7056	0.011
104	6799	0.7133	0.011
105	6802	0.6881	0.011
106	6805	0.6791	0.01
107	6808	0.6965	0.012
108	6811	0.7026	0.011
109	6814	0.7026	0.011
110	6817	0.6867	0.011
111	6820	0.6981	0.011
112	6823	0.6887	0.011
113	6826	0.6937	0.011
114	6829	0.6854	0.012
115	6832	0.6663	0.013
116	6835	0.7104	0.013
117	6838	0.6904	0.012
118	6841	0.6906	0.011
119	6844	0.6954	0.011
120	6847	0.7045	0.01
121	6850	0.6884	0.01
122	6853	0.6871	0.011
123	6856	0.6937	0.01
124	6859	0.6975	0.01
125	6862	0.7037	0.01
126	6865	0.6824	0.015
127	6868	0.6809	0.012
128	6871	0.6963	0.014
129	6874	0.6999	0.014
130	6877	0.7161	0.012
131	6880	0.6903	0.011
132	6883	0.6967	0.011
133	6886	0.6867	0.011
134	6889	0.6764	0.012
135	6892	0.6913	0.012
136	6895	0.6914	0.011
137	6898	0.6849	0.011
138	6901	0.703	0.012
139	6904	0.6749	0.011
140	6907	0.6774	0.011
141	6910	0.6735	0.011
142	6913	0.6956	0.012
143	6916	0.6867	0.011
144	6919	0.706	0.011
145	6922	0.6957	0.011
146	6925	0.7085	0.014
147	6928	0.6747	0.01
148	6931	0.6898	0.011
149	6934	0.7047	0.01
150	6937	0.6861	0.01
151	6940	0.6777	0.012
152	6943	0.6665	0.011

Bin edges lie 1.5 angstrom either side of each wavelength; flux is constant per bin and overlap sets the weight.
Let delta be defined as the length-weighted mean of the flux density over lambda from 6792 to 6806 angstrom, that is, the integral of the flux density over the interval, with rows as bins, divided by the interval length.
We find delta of 0.70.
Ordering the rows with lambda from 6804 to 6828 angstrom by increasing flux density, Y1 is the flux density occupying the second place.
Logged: 0.6867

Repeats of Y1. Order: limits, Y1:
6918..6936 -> 0.6898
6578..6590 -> 0.7245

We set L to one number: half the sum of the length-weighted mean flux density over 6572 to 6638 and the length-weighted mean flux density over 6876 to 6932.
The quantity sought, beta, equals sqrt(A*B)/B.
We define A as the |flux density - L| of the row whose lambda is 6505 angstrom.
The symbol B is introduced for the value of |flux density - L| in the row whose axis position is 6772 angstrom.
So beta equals 2.4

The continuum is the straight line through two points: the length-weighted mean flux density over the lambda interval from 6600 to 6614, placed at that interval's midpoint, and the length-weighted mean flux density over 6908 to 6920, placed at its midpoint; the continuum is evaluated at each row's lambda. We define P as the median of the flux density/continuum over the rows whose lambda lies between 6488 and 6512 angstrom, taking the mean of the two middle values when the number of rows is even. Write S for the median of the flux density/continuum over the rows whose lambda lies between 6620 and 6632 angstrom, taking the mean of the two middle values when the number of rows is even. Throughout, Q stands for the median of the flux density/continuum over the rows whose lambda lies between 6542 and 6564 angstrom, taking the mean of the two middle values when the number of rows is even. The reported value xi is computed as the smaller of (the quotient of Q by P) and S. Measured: 0.99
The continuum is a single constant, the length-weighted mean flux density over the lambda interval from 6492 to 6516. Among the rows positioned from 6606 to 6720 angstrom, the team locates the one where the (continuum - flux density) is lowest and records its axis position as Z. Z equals 6649 angstrom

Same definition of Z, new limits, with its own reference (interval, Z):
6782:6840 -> 6799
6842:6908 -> 6877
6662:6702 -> 6673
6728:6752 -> 6736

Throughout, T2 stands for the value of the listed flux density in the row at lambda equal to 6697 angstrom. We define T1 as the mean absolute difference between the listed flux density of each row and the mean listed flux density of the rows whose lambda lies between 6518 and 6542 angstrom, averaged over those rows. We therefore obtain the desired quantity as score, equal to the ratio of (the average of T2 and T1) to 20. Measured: 0.0179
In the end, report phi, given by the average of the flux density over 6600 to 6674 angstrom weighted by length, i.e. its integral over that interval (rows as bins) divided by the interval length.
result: 0.720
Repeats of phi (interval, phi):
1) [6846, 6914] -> 0.691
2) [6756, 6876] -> 0.697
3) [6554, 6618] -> 0.694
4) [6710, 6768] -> 0.712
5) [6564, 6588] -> 0.669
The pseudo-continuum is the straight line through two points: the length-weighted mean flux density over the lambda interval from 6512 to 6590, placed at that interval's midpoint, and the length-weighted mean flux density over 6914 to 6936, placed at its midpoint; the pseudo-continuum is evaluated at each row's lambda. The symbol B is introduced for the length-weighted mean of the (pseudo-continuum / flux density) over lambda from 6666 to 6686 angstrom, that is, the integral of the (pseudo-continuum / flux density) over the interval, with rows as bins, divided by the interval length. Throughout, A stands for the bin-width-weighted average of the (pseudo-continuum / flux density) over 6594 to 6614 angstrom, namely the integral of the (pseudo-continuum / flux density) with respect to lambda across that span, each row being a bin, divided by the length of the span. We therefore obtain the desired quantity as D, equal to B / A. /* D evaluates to 1.00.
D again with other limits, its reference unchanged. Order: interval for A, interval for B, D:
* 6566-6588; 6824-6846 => 0.98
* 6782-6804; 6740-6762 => 0.99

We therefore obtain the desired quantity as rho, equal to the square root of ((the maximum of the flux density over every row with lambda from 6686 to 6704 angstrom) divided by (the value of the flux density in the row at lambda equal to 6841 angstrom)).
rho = 1.02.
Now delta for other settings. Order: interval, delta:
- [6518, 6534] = 0.74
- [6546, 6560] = 0.72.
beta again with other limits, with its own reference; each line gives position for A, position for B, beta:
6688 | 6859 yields 1.5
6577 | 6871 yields 0.9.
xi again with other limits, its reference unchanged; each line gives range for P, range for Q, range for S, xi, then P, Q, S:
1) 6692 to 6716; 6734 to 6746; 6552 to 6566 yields 0.95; 1.00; 1.00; 0.95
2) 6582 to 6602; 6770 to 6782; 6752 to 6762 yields 0.99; 1.01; 1.00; 1.01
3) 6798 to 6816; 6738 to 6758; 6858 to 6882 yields 1.00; 1.00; 1.00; 1.00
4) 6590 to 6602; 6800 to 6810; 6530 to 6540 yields 0.97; 1.01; 0.98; 1.02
